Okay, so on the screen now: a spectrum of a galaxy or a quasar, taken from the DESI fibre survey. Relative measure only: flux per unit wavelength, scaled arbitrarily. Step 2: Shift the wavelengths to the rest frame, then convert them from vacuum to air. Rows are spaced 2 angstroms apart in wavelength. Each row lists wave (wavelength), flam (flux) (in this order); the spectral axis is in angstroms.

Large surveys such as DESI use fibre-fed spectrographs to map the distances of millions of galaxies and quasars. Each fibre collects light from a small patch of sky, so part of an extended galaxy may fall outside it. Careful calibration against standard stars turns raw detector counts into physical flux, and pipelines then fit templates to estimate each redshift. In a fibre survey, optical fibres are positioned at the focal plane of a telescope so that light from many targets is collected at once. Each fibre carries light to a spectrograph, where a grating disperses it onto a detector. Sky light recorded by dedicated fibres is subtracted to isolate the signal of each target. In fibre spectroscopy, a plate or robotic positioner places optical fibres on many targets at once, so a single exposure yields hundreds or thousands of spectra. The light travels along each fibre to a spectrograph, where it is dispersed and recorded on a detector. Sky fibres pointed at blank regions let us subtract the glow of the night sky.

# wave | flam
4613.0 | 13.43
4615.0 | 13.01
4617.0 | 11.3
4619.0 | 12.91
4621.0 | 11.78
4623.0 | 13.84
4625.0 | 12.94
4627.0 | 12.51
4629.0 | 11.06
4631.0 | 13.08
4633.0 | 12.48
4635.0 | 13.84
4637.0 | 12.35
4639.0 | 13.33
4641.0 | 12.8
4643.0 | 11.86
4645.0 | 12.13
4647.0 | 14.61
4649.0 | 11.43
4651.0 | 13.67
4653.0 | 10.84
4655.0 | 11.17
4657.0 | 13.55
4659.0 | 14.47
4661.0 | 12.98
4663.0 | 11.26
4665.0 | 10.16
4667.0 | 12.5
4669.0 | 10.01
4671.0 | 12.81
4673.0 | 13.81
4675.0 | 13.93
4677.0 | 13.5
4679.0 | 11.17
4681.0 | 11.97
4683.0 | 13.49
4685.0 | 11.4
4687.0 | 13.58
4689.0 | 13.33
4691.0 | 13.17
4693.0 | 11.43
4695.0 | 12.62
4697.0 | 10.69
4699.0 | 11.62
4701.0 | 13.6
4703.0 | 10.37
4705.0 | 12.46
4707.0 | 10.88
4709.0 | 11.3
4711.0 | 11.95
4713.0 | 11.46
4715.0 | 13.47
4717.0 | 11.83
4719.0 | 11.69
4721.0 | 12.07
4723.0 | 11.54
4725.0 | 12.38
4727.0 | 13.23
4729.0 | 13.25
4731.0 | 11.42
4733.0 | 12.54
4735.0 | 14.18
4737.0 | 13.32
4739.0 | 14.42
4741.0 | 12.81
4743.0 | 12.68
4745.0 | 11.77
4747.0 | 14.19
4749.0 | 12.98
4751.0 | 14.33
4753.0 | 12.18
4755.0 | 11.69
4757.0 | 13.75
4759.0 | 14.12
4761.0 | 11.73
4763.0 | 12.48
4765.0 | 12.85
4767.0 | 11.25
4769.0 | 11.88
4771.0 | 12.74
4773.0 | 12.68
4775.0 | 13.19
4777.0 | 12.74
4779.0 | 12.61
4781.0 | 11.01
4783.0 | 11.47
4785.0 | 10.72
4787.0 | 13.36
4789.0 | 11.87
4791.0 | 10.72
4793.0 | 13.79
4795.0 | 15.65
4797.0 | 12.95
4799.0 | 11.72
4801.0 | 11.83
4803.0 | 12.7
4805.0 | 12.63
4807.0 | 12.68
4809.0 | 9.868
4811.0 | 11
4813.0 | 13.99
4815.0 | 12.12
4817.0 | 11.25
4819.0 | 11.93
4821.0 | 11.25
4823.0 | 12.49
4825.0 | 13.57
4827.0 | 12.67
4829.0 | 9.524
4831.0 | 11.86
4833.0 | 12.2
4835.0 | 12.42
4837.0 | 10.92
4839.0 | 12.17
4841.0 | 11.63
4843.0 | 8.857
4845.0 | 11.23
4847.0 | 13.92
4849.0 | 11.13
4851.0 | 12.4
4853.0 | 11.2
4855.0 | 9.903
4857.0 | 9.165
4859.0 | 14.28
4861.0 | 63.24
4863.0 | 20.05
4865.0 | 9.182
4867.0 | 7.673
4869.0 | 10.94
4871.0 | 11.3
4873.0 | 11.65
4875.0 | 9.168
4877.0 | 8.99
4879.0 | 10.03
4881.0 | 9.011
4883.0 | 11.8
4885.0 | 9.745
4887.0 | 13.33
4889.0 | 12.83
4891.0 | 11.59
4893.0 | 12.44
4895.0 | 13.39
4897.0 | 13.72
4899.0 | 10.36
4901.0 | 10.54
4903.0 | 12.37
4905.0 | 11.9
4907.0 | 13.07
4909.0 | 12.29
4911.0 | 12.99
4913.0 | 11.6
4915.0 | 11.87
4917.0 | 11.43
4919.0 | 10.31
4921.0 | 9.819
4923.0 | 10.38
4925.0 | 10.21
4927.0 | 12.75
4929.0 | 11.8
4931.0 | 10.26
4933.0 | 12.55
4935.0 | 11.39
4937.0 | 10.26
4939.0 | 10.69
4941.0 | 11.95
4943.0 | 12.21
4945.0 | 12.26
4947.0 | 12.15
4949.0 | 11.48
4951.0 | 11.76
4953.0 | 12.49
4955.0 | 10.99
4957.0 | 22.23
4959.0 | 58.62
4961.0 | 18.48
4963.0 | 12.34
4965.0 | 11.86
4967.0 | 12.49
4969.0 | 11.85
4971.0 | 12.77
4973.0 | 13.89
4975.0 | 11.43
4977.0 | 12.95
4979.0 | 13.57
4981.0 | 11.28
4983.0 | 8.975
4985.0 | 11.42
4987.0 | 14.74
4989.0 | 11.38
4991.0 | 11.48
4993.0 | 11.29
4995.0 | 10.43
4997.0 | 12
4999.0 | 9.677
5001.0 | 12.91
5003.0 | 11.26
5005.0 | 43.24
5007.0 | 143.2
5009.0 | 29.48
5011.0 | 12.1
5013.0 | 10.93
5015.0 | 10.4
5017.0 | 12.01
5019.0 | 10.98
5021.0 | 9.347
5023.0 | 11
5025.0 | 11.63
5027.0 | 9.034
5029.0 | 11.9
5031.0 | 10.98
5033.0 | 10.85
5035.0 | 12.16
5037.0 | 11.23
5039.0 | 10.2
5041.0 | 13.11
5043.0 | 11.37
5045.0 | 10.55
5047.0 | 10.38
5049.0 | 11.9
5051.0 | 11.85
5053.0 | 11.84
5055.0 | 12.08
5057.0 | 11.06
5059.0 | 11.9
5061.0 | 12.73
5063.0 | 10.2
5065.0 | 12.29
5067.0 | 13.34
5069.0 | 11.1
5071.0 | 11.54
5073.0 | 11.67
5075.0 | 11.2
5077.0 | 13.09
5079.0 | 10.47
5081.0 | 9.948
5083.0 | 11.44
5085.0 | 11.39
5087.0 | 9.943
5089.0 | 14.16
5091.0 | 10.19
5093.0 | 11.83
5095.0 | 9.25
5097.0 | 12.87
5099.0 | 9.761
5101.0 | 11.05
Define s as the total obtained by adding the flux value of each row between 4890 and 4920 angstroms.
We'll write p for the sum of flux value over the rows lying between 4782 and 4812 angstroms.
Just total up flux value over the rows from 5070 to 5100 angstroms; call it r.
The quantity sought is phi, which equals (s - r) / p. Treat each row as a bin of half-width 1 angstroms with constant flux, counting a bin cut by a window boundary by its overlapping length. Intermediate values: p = 183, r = 168.8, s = 180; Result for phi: 0.06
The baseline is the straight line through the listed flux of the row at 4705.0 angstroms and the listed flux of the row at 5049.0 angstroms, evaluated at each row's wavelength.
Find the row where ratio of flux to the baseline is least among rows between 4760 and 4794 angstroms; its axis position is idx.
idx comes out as 4785.0 angstroms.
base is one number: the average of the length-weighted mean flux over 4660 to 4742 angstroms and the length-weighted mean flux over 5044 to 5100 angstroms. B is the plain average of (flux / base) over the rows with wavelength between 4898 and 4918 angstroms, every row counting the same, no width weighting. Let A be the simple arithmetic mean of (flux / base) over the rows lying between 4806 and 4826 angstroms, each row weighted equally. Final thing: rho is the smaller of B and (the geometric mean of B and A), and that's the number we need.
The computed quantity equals 1.00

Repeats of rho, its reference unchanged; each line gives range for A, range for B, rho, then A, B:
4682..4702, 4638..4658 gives 1.05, 1.05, 1.06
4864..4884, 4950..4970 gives 1.14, 0.84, 1.54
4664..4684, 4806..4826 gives 1.01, 1.04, 1.01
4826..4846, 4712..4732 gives 0.99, 0.96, 1.03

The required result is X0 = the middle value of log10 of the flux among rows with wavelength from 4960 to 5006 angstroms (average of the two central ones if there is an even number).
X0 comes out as 1.07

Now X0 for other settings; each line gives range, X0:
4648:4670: 1.06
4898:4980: 1.08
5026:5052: 1.05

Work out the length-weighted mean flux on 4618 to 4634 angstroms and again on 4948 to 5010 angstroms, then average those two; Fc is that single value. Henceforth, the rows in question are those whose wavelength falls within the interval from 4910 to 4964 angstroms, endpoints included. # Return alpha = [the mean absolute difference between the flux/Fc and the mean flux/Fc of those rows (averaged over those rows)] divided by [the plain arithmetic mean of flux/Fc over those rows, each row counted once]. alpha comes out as 0.307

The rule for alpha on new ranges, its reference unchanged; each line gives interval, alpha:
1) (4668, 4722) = 0.081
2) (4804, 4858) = 0.091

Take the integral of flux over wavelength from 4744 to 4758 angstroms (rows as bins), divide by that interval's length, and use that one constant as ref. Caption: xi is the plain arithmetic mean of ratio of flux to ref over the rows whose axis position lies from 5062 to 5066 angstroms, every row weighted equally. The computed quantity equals 0.87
